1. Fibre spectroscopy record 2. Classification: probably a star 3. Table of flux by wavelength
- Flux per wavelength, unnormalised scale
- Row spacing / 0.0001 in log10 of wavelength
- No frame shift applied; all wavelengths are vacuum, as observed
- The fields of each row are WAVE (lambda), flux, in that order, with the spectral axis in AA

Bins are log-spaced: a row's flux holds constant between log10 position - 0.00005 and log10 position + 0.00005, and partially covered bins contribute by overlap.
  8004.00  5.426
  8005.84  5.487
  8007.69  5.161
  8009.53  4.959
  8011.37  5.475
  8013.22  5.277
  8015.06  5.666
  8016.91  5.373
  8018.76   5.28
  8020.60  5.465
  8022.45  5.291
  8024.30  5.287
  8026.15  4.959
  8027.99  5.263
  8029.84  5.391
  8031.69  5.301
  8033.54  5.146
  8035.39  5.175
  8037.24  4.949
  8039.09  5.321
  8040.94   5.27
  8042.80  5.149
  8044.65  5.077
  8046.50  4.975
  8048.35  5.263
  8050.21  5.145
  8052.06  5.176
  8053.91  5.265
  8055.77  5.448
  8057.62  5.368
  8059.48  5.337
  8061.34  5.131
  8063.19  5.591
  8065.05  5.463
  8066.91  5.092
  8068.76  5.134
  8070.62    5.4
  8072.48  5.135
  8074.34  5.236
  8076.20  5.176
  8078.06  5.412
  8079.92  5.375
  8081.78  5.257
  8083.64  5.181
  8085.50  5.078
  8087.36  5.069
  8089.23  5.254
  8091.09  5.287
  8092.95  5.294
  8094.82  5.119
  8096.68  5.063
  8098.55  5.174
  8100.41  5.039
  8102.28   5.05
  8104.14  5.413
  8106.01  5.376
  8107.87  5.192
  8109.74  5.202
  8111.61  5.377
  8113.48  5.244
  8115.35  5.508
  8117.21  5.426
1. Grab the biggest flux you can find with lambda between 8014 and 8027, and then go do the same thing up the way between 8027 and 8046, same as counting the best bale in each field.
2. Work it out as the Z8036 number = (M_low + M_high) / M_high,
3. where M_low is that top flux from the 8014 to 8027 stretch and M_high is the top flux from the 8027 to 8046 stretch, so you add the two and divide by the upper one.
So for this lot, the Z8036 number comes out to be 2.05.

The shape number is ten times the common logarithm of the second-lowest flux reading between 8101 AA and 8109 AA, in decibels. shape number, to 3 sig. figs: 7.15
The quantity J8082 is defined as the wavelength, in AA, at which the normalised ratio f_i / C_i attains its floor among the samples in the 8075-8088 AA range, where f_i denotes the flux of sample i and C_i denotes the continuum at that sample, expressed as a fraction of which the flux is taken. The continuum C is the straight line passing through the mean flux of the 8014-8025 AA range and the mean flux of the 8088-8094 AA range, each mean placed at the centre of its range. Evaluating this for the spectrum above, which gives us 8087.36 AA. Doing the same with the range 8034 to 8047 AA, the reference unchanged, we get 8037.24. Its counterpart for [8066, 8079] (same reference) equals 8066.91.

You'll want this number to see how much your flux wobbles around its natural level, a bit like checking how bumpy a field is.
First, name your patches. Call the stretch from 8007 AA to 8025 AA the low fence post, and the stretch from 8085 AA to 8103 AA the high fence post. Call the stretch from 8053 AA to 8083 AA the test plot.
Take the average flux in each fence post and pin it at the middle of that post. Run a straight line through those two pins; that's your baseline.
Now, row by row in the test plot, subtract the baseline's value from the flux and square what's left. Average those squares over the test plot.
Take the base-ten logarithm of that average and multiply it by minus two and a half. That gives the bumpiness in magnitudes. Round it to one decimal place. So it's 3.9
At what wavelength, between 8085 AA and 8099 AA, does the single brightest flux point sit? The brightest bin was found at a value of 8092.95 AA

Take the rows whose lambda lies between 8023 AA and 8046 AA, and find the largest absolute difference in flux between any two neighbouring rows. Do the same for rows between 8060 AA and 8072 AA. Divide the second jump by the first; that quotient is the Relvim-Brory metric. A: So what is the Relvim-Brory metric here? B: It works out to 1.2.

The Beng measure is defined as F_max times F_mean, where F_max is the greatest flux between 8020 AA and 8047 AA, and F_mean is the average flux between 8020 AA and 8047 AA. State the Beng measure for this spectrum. 28.4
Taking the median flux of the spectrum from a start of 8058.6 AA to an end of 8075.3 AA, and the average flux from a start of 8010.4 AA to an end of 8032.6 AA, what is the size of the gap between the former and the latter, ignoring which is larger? 0.10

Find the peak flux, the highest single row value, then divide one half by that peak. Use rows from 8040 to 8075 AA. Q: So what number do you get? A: 0.089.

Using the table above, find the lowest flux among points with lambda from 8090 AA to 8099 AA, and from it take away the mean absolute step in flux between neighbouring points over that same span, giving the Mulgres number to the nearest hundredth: 4.98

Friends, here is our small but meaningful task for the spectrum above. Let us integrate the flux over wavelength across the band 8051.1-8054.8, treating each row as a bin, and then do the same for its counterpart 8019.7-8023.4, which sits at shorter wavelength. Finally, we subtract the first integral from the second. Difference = 0.5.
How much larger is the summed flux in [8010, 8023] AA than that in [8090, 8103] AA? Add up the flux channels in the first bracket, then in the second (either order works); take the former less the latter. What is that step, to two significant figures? 1.8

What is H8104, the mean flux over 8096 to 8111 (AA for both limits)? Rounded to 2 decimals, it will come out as 5.19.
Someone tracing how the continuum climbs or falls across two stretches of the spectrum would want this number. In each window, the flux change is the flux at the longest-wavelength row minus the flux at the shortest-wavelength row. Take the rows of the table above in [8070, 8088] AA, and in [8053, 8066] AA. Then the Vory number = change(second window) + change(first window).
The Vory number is -0.13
